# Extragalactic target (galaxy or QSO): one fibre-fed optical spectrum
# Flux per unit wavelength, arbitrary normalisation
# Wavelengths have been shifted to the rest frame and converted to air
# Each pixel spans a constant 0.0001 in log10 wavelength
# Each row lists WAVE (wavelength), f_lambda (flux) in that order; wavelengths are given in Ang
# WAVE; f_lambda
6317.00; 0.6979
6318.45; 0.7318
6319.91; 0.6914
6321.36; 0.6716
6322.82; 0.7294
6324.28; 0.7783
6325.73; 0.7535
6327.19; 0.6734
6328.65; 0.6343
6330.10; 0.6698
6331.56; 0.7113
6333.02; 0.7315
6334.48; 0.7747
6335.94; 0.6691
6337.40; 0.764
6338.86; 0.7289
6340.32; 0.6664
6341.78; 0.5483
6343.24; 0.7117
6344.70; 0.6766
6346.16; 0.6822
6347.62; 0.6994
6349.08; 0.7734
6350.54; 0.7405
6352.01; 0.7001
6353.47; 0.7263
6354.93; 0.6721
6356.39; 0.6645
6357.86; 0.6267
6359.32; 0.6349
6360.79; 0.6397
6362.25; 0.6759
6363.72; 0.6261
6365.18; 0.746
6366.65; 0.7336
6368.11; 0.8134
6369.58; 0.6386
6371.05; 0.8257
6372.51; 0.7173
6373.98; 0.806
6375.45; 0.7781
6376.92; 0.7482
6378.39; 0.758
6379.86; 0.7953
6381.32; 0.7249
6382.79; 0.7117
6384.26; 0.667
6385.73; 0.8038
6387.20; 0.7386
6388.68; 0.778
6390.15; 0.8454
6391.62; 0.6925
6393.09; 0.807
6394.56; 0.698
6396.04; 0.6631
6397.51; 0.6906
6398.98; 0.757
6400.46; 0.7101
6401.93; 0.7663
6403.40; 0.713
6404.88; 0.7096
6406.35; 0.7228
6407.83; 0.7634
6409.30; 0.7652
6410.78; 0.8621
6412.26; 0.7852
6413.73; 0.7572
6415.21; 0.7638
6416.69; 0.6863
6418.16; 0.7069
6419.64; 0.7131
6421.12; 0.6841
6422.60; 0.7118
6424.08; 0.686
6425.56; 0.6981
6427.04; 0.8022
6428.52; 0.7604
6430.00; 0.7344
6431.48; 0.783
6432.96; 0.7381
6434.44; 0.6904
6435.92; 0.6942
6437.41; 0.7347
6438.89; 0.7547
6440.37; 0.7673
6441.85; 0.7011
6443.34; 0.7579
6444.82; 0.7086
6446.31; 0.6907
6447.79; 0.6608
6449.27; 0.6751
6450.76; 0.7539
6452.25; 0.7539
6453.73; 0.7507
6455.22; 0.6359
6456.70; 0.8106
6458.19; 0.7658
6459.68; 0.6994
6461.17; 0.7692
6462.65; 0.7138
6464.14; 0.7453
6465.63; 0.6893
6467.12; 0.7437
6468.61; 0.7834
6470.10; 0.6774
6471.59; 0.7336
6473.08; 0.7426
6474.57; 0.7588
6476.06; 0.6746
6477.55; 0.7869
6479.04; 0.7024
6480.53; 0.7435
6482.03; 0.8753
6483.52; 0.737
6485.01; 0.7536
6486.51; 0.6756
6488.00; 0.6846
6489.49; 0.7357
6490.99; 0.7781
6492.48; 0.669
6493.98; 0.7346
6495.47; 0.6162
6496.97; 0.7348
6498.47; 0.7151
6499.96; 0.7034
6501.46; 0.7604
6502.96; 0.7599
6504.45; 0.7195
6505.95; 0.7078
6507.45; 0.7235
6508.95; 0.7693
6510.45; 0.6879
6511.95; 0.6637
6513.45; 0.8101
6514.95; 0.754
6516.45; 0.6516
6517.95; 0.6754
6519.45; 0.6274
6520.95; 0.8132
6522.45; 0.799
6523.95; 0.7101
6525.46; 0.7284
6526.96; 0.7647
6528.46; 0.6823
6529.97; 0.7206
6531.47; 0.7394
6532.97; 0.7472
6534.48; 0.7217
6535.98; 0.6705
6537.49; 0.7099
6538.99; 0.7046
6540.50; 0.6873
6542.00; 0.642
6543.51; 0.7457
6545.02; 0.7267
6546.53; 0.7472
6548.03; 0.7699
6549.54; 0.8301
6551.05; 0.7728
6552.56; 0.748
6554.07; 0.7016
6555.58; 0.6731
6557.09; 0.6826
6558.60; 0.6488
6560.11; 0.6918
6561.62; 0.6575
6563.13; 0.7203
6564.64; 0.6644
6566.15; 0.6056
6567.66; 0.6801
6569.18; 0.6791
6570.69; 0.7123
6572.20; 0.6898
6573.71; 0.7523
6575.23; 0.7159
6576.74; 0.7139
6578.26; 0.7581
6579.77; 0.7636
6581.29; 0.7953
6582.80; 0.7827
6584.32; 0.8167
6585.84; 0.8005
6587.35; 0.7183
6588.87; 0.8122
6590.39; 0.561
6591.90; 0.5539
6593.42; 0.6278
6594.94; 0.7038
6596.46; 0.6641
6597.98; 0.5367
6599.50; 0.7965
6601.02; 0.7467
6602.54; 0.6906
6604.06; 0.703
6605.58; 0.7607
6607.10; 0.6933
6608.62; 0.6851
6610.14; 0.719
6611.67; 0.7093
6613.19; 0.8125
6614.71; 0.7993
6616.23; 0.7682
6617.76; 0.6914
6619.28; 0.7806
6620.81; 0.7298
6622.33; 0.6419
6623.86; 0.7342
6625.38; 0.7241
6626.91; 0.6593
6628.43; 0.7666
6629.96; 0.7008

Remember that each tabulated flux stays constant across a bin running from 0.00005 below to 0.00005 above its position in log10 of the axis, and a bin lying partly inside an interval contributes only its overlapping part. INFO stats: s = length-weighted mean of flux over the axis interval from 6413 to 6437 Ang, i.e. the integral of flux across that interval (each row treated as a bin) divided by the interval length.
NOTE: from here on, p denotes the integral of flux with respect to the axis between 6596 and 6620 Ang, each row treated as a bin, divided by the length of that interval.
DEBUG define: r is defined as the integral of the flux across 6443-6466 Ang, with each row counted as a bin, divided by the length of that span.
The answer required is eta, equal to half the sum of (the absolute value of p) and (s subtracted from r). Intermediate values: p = 0.723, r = 0.724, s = 0.726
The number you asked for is 0.361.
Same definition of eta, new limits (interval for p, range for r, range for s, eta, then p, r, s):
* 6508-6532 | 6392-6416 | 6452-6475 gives 0.367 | 0.725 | 0.745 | 0.735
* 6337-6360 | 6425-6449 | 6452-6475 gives 0.341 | 0.688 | 0.729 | 0.735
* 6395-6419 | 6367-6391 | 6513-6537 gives 0.386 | 0.738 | 0.759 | 0.725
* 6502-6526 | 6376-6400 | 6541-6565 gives 0.376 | 0.725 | 0.742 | 0.714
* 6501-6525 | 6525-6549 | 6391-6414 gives 0.353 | 0.727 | 0.720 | 0.742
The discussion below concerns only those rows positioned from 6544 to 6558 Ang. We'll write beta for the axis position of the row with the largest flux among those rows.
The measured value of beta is 6549.54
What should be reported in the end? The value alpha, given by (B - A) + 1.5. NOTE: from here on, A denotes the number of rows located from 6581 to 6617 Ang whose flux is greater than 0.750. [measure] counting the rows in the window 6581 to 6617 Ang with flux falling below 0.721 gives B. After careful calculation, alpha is 4.5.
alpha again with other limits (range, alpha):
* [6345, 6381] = 6.5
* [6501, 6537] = 4.5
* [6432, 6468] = 3.5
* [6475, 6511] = 5.5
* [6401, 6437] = 2.5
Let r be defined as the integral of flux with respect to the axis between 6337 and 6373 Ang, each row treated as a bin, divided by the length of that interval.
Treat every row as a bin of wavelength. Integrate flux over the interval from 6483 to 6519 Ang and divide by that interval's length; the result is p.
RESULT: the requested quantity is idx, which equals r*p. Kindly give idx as 0.499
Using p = 0.717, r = 0.697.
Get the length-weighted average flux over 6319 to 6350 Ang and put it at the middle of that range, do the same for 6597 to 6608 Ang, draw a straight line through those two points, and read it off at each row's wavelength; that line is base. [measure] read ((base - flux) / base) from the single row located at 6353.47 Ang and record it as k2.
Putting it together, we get -0.03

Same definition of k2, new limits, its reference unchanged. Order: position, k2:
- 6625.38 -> -0.03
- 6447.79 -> 0.06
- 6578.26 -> -0.08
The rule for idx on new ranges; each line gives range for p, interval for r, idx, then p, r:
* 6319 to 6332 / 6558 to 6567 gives 0.467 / 0.701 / 0.666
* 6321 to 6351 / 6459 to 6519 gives 0.511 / 0.704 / 0.726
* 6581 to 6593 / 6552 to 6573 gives 0.495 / 0.725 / 0.682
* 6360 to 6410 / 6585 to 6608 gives 0.509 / 0.736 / 0.692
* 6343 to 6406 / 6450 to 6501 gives 0.529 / 0.723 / 0.731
